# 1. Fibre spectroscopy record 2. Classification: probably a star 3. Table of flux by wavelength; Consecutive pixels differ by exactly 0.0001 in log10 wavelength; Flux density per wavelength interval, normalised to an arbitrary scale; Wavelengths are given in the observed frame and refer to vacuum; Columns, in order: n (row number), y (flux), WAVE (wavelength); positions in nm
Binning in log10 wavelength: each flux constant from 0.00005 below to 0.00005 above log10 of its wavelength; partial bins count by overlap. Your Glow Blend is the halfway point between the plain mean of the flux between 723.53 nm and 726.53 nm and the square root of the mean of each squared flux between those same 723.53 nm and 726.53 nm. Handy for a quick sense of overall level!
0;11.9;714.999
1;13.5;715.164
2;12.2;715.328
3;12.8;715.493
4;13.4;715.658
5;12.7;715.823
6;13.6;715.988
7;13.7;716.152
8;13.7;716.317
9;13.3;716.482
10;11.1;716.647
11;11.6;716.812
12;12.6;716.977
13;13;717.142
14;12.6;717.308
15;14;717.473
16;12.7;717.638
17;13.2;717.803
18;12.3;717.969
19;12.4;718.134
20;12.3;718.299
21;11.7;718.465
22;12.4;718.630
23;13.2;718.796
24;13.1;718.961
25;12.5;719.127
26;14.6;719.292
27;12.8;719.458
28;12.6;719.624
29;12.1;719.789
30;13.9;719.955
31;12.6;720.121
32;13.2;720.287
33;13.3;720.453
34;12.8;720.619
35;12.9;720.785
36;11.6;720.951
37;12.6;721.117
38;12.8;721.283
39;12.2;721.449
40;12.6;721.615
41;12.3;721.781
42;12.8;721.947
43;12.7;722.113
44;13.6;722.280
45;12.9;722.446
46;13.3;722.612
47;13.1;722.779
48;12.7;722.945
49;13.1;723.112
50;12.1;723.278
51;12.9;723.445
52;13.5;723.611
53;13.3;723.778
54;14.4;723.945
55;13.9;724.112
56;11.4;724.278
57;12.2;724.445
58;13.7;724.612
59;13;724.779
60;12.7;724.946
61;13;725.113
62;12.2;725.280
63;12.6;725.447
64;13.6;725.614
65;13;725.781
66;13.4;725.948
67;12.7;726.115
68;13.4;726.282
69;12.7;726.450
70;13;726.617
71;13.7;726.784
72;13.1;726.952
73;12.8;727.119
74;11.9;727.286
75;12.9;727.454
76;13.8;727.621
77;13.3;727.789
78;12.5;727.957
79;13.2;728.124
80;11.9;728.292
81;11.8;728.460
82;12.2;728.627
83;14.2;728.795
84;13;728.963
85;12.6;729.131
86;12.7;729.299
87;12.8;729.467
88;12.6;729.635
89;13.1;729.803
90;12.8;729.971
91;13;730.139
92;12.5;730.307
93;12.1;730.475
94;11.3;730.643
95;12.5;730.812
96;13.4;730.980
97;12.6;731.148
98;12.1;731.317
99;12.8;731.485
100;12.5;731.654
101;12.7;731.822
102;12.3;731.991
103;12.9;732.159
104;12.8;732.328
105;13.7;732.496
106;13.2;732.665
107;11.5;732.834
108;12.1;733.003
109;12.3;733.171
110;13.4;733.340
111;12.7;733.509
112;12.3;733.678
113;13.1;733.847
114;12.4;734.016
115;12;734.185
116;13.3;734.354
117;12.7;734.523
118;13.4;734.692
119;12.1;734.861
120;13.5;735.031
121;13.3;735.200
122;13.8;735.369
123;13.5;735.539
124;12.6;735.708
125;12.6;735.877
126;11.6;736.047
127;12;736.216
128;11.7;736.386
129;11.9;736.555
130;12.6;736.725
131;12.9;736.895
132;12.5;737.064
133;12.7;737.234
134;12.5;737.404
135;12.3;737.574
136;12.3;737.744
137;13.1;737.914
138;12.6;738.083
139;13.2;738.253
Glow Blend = 13.0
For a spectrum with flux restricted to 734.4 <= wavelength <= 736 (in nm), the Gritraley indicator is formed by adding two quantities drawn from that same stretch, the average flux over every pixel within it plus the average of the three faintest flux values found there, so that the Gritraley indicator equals 25.5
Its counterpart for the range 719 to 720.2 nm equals 25.4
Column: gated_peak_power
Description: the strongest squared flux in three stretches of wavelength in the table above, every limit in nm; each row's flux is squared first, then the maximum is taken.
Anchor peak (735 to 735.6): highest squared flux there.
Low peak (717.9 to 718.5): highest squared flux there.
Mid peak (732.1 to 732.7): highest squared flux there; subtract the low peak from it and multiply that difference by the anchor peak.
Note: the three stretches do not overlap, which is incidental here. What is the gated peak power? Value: 6462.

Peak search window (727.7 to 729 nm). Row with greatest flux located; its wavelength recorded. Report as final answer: 728.795 nm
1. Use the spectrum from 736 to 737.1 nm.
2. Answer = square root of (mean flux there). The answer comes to 3.49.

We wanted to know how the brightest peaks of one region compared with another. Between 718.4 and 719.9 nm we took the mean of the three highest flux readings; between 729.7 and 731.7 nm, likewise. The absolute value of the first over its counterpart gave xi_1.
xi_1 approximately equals 1.04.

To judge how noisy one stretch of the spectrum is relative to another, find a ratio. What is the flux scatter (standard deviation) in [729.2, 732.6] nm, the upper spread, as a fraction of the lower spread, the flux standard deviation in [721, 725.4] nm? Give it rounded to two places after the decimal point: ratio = 0.78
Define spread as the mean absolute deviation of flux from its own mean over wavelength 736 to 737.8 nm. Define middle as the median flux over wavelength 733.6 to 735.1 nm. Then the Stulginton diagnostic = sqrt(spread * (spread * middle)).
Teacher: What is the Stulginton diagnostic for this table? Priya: 1.23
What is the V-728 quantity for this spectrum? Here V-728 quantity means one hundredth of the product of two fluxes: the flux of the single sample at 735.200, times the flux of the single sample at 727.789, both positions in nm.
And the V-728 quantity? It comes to 1.77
